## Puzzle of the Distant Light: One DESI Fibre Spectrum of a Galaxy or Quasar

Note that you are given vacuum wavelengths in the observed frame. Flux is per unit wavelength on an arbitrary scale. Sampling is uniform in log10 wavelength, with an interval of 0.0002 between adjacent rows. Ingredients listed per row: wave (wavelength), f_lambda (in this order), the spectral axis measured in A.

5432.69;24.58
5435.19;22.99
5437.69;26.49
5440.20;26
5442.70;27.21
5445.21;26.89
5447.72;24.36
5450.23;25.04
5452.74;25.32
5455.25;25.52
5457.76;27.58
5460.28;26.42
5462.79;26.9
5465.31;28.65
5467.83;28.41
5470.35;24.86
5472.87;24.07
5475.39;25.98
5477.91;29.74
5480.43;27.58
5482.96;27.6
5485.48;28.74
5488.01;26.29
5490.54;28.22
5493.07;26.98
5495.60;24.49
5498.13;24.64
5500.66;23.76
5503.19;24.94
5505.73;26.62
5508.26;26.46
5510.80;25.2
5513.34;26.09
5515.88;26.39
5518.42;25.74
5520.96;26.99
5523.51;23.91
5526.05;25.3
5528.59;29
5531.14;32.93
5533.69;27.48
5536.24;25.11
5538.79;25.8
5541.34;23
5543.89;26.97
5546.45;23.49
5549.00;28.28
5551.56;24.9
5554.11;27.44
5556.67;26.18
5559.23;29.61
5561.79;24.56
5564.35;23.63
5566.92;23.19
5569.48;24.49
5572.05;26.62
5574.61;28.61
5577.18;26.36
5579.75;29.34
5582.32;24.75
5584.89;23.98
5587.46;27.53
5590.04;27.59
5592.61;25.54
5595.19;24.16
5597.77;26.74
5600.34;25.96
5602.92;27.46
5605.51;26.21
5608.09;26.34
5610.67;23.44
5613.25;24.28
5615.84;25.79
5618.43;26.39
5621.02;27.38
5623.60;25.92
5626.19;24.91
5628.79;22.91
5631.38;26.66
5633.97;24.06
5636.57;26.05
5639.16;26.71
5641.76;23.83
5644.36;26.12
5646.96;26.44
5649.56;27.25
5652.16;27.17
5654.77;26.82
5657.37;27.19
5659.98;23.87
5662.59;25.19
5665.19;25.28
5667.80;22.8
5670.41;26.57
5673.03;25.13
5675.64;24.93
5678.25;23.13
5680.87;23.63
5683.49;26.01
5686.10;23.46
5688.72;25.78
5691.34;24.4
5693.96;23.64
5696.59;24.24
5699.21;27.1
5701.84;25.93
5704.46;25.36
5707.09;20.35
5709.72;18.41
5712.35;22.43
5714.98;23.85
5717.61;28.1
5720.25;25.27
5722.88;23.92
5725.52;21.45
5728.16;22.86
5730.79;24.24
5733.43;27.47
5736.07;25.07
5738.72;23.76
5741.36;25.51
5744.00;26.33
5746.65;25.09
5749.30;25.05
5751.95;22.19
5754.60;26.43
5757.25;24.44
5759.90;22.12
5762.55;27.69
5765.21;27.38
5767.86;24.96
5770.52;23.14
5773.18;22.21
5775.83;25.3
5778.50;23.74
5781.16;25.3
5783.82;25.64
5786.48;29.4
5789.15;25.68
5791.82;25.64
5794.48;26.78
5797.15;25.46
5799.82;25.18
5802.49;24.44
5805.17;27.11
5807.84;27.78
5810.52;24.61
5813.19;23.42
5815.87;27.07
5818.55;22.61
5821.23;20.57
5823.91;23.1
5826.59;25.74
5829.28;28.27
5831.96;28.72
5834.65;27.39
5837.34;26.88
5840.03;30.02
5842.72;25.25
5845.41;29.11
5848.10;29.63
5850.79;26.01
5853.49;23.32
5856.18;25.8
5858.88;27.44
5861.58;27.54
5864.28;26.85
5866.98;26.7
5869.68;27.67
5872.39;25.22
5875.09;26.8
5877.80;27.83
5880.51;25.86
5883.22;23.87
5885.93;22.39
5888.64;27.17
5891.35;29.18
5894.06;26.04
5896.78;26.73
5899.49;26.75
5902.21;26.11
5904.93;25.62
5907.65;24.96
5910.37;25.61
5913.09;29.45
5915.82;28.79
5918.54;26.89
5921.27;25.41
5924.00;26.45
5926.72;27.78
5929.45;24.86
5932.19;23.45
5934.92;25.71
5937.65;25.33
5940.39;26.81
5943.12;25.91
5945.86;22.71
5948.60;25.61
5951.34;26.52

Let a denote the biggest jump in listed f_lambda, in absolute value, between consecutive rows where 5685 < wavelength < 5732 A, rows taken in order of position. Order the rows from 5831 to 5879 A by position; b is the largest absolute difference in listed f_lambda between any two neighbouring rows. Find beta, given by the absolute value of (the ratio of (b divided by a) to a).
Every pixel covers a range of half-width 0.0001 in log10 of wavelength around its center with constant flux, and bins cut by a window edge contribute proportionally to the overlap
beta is 0.19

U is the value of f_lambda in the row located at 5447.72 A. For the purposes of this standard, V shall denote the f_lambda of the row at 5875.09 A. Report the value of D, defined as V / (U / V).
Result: 29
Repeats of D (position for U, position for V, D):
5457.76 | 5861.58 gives 28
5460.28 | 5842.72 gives 24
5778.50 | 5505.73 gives 30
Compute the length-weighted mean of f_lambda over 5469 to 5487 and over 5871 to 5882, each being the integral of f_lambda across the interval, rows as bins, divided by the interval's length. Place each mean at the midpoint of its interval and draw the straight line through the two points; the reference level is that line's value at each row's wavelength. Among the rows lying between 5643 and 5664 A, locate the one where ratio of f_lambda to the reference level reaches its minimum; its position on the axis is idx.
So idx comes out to 5659.98 A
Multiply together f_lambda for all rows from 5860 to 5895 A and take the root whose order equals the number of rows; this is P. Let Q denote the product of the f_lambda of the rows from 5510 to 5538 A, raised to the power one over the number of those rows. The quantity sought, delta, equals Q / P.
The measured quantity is 1.01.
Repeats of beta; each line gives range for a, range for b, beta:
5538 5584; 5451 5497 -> 0.15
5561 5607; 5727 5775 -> 0.26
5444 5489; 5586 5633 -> 0.27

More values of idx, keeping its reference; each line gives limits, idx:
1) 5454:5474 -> 5472.87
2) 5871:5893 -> 5885.93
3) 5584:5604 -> 5584.89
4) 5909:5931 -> 5929.45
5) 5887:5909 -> 5907.65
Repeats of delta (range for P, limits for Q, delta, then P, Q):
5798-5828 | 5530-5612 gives 1.06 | 24.6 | 26.1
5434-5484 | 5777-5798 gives 0.98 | 26.3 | 25.9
